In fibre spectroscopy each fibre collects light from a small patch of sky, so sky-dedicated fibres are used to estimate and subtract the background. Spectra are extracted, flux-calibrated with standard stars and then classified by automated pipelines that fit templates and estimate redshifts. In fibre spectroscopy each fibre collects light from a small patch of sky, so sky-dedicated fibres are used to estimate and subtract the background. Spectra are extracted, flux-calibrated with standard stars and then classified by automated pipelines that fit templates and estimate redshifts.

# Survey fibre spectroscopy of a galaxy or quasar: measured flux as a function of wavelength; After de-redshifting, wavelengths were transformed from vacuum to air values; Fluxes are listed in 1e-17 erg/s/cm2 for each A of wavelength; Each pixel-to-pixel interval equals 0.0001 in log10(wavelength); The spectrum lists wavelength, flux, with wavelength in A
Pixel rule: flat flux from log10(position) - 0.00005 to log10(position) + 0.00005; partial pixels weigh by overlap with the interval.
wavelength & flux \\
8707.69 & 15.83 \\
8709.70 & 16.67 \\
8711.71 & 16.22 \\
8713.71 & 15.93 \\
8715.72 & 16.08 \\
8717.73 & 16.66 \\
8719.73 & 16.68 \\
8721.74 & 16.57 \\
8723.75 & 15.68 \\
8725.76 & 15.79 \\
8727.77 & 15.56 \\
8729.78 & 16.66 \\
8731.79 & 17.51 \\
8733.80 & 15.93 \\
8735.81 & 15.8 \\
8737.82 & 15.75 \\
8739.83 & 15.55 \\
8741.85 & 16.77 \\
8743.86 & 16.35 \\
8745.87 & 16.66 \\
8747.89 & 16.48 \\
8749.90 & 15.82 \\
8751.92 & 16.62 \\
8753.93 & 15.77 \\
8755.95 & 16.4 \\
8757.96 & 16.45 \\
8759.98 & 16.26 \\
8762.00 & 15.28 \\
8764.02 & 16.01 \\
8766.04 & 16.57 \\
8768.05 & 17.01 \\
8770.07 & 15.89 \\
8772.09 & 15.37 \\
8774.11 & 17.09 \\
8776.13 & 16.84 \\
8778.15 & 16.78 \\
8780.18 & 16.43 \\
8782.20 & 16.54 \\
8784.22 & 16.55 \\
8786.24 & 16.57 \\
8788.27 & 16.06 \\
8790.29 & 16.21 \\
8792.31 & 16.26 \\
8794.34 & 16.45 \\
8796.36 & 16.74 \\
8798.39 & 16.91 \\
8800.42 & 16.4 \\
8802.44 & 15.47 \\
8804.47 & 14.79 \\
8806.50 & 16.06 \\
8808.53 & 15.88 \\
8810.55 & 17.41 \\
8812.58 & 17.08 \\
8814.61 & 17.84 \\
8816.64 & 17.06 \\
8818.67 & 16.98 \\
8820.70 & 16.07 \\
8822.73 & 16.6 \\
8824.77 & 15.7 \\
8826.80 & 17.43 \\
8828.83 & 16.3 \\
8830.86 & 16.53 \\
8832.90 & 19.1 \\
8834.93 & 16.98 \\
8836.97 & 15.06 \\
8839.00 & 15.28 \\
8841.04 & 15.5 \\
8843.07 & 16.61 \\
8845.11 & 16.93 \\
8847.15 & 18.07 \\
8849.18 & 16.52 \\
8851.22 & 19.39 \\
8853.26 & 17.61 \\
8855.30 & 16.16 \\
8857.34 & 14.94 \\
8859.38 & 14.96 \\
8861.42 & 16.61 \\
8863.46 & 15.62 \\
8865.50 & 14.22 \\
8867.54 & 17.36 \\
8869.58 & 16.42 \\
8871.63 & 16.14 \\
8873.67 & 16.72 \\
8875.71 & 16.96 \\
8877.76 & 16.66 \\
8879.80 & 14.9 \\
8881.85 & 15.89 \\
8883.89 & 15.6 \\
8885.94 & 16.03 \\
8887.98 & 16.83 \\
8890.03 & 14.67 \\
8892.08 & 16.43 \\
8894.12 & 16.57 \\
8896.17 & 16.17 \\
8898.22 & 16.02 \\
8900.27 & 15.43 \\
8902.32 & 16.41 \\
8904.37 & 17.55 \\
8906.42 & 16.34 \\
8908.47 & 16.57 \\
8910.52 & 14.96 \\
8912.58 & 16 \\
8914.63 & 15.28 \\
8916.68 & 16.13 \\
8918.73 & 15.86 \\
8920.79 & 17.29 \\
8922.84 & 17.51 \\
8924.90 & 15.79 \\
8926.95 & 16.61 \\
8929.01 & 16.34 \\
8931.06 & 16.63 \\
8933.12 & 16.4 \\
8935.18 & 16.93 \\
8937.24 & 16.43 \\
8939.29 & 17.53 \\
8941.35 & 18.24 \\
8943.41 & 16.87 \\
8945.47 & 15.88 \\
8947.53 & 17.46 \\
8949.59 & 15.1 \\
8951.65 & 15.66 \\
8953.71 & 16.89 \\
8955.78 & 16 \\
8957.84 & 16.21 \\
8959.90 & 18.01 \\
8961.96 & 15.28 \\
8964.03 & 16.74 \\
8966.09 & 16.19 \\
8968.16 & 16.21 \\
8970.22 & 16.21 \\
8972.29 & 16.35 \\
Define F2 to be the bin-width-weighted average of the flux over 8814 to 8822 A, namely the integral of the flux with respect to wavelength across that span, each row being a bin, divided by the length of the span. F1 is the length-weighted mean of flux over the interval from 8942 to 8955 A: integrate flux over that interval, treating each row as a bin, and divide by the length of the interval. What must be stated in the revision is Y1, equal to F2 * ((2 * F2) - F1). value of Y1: 297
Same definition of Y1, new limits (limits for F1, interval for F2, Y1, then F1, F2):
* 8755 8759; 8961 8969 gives 254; 16.4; 16.1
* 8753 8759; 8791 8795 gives 269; 16.2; 16.3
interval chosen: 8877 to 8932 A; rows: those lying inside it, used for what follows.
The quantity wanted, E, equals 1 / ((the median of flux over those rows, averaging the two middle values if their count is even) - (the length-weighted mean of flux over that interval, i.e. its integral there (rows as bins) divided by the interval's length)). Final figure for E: 208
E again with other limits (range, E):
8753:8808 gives 7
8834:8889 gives 8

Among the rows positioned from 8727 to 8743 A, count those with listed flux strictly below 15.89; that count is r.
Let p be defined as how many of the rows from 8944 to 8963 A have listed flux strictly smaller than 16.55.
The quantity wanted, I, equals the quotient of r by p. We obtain 0.67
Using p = 6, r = 4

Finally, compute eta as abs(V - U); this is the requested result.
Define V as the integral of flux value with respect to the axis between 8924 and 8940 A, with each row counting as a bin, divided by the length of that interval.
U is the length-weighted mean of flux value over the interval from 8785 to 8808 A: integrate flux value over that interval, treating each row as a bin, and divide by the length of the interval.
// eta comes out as 0.41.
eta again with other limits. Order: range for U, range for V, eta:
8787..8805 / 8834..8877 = 0.20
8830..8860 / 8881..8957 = 0.33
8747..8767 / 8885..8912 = 0.01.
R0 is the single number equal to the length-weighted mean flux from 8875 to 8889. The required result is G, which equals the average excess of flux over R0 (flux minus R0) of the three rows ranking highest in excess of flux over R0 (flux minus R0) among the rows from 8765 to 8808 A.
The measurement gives 0.90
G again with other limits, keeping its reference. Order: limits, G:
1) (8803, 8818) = 1.34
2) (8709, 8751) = 0.88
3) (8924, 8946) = 1.46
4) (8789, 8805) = 0.59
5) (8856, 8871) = 0.69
